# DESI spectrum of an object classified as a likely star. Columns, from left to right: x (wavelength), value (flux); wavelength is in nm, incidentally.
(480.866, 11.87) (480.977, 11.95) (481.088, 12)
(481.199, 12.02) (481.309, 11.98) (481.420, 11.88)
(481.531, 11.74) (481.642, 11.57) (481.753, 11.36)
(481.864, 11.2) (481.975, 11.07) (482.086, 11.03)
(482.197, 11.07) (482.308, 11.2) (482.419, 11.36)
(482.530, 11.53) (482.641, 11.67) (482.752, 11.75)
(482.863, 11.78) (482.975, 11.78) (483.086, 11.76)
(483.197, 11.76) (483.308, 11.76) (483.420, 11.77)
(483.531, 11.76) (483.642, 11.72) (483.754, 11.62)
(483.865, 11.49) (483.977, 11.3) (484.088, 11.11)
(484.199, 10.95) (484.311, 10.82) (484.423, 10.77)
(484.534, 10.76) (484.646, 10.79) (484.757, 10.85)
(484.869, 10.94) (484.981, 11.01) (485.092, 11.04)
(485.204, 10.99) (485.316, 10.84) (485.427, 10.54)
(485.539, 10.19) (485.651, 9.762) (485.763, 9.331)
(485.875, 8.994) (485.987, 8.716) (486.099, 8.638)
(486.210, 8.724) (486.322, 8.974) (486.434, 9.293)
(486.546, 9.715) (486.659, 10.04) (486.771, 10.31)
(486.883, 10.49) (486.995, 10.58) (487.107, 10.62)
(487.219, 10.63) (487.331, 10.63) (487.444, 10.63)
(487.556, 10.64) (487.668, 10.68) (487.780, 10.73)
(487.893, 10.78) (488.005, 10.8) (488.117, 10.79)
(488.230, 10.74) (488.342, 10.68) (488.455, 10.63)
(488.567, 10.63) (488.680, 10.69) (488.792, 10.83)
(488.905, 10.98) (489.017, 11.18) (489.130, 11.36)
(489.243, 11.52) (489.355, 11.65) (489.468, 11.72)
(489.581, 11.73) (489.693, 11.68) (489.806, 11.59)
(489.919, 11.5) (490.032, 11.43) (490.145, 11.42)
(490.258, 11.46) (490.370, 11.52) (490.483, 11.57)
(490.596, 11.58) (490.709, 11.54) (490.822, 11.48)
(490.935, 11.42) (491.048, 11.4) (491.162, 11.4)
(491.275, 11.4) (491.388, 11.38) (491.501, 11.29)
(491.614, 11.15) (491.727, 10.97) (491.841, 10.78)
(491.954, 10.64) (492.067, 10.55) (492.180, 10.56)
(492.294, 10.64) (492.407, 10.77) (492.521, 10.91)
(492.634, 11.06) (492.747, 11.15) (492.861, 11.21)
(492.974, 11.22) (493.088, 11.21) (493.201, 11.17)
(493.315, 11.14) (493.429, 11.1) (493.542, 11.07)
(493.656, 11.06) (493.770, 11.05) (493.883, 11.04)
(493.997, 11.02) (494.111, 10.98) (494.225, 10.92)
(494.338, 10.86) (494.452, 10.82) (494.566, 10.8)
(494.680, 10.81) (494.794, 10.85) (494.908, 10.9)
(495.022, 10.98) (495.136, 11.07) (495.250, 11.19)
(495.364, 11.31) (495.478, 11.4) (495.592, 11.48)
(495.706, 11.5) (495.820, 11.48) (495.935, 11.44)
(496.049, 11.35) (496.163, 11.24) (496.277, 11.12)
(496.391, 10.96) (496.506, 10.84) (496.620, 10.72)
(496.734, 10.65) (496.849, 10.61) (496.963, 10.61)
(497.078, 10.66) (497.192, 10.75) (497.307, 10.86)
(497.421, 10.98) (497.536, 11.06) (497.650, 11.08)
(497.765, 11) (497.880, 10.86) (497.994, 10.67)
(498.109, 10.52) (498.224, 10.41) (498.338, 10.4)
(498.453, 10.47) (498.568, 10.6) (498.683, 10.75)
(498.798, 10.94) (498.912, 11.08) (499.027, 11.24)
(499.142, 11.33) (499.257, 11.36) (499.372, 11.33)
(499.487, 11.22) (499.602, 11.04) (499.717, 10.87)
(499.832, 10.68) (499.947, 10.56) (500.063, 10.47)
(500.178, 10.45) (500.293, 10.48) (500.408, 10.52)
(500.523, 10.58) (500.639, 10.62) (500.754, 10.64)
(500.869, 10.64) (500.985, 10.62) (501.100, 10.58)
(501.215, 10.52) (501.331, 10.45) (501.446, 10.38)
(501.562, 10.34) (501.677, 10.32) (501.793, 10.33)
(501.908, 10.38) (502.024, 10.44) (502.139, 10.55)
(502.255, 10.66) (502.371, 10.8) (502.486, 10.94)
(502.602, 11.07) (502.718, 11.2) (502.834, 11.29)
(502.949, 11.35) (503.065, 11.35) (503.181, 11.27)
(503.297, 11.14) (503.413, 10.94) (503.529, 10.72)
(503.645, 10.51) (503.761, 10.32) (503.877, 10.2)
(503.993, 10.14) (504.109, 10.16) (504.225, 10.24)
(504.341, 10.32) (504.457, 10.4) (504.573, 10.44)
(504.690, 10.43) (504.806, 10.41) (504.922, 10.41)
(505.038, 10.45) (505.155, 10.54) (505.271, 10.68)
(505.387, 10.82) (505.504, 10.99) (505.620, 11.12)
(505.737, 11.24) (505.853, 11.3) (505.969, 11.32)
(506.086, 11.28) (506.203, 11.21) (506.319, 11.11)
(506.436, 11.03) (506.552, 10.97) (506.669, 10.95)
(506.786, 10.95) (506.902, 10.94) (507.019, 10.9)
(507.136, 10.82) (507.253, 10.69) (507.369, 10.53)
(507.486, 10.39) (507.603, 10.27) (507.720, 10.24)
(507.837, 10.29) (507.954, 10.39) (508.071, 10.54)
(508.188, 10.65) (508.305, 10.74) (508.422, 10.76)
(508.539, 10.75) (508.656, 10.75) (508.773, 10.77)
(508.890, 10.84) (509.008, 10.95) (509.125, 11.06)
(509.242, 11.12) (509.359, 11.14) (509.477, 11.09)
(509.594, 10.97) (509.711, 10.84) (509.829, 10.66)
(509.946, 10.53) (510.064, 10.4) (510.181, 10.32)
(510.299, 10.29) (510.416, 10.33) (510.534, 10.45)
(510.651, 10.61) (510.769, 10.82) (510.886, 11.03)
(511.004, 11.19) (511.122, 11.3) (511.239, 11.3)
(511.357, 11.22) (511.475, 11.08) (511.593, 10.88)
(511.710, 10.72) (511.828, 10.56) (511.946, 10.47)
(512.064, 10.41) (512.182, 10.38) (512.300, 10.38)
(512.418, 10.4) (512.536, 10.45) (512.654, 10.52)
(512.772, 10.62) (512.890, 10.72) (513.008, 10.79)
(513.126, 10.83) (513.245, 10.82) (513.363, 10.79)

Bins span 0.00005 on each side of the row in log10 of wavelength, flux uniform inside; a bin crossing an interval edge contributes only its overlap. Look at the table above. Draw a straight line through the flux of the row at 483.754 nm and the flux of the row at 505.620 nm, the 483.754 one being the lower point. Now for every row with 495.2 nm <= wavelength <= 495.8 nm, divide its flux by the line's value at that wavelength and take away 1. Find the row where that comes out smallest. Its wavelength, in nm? 495.250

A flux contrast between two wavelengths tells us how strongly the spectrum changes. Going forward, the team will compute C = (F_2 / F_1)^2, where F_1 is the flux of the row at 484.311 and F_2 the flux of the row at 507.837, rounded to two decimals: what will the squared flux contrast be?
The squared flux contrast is 0.90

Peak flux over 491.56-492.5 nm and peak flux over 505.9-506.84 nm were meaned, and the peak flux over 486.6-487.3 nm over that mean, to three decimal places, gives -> 0.946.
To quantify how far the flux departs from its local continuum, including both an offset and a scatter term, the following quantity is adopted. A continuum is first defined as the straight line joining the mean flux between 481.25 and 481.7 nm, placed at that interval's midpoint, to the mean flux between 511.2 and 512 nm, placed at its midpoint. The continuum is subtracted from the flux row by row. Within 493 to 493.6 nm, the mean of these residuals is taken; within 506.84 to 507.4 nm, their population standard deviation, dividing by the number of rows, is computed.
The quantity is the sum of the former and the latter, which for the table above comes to -0.2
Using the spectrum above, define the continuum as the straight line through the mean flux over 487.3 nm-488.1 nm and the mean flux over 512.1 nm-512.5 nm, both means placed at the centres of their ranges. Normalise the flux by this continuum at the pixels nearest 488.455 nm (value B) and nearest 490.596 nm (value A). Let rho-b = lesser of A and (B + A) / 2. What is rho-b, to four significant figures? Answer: 1.040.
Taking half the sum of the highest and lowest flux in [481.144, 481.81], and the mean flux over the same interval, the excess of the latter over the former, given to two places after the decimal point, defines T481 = 0.07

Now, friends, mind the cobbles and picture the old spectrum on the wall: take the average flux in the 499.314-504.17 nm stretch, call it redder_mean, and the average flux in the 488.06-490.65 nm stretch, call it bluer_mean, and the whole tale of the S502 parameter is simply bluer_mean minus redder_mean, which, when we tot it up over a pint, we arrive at 0.6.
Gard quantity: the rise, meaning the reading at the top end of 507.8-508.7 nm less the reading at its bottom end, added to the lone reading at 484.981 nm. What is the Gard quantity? 11.5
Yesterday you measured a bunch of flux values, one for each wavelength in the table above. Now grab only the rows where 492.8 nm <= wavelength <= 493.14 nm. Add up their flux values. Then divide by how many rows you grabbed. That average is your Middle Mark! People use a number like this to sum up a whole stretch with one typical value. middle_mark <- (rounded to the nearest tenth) 11.2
